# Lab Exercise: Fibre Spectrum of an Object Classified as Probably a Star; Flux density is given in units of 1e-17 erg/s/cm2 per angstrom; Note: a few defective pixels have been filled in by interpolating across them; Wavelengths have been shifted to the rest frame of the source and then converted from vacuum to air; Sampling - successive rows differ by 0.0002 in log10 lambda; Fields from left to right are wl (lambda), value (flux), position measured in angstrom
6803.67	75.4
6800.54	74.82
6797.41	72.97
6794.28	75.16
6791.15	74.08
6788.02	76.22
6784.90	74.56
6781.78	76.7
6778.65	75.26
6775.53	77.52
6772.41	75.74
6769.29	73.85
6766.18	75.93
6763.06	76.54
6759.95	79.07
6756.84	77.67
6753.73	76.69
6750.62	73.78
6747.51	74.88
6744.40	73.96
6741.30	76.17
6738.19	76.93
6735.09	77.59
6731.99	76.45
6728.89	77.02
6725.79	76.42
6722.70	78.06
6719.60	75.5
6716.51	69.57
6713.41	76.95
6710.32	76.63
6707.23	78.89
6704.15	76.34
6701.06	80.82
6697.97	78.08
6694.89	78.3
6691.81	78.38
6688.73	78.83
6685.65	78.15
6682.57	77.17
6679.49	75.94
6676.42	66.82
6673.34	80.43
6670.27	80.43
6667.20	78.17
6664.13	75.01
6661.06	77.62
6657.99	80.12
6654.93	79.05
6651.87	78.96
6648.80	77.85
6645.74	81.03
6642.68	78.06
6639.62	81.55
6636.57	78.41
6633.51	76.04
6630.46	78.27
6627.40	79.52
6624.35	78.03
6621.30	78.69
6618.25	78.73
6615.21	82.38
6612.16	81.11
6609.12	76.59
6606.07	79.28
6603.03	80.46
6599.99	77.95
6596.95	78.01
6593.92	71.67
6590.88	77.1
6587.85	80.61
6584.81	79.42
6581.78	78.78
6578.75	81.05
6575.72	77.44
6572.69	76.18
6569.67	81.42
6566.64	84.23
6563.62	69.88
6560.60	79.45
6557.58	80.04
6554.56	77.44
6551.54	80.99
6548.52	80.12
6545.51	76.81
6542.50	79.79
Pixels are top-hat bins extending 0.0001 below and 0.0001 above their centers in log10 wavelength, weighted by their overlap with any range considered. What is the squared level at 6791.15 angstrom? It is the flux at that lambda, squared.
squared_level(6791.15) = 5488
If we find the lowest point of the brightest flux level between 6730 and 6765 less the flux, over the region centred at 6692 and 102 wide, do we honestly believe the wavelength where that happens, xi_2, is 6645.74 angstrom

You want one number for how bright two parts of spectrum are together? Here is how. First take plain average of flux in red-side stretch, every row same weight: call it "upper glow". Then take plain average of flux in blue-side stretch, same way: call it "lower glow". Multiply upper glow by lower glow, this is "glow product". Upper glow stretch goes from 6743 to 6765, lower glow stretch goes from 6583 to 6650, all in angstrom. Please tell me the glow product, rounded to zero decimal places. 5986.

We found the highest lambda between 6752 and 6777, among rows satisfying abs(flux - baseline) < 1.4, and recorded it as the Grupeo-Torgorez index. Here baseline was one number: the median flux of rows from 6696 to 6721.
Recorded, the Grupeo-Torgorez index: 6775.53 angstrom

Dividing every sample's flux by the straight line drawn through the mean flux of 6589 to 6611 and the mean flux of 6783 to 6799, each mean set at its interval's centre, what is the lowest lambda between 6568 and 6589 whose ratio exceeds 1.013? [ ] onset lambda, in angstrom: 6569.67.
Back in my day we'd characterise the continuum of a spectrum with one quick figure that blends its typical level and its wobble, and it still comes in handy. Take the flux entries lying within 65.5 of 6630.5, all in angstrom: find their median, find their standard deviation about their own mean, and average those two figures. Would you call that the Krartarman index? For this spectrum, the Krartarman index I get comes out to 40.6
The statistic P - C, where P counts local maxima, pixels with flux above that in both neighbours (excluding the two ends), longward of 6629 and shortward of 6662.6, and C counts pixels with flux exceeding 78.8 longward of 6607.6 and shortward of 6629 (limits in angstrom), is 0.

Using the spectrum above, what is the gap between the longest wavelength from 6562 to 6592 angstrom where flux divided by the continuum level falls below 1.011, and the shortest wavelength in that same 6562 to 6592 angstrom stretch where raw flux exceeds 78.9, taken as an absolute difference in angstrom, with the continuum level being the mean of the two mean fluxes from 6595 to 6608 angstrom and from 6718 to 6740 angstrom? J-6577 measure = 24.2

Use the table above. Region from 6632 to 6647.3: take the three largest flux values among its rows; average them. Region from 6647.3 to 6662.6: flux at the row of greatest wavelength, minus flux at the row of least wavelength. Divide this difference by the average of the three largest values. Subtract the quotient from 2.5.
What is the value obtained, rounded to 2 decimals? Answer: 2.50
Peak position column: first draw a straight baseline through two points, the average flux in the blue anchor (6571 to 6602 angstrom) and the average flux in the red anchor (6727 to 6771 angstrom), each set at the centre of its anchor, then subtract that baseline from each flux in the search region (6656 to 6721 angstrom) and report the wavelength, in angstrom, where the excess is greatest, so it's 6701.06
